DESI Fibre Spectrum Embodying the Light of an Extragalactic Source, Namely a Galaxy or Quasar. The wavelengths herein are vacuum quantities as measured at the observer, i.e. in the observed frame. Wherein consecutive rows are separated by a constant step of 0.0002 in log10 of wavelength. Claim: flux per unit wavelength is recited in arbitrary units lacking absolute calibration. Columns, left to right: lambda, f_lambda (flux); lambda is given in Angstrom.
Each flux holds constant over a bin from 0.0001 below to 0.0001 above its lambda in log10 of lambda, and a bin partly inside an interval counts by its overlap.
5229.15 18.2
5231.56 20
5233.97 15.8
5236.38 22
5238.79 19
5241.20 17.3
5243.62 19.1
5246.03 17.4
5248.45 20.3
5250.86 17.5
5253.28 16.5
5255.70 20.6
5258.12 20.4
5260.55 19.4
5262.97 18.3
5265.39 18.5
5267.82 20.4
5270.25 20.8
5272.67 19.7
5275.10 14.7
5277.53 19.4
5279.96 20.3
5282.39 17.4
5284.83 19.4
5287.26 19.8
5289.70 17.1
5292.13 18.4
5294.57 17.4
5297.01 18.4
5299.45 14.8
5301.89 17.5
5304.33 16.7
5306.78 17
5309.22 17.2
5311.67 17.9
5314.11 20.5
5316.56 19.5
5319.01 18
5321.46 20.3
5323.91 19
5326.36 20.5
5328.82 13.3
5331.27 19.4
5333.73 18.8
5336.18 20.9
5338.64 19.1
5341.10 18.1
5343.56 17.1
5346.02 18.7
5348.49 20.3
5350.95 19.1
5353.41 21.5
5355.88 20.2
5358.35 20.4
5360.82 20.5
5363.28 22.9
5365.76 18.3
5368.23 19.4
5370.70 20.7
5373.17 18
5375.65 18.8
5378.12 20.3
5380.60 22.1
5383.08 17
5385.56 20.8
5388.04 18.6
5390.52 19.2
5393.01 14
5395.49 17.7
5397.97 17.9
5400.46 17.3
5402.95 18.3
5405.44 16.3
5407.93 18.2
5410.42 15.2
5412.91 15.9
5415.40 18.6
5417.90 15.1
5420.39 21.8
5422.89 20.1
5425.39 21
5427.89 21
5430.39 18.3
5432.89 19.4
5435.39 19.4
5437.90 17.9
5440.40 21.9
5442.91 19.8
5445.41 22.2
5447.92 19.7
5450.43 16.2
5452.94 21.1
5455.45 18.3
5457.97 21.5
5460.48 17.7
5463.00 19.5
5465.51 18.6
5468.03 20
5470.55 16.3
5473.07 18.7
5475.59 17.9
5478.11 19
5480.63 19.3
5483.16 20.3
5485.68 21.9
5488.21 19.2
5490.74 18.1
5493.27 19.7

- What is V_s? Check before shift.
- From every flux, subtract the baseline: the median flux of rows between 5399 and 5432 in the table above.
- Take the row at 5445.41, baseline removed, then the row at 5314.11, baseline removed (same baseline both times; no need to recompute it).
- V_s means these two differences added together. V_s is 6.1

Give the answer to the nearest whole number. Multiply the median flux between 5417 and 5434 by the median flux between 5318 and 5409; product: 382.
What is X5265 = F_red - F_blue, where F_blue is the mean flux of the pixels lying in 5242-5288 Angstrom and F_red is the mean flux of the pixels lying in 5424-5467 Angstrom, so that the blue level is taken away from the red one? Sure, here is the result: 0.7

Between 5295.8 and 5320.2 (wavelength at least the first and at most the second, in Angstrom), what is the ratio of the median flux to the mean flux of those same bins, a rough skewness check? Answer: 1.00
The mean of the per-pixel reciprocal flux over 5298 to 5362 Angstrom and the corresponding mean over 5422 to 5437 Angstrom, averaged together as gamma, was 0.0523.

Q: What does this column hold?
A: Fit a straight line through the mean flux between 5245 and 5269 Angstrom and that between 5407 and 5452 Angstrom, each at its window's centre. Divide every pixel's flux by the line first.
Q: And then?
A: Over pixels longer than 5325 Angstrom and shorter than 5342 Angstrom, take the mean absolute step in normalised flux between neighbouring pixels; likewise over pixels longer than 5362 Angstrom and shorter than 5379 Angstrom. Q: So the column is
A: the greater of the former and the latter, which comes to 0.17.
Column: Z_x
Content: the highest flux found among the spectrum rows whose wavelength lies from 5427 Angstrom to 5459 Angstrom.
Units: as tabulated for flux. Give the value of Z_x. 22.2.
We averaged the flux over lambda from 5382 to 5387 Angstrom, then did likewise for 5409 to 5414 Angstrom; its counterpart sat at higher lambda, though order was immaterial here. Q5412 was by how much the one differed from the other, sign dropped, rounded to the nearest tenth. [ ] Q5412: 3.3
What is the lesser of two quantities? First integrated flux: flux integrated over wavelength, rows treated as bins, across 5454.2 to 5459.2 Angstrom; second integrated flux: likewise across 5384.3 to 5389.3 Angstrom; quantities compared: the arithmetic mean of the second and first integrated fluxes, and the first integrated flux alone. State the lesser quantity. 98.9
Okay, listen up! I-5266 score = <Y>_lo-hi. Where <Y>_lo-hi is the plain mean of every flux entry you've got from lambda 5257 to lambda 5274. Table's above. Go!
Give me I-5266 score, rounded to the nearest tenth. 19.6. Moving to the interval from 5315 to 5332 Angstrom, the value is 18.6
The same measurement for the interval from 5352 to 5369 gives 20.5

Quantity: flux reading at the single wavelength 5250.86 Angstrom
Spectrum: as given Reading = 17.5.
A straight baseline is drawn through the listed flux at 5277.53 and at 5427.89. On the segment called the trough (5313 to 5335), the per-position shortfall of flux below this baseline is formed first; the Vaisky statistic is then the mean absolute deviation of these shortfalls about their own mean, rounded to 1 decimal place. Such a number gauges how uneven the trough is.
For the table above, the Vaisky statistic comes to 1.4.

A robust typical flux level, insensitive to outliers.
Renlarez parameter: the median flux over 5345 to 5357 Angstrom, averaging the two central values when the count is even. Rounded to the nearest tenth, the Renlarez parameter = 20.2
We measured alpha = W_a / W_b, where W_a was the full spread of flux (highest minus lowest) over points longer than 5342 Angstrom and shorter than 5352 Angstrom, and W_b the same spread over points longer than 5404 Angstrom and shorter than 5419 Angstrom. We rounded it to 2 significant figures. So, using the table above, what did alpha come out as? 0.91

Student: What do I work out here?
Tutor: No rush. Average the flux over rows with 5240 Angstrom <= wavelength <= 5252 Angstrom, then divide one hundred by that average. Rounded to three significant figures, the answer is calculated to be 5.46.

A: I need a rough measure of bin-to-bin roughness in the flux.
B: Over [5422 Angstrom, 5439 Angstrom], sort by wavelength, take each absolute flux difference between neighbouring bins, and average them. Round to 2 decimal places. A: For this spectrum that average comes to 1.03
